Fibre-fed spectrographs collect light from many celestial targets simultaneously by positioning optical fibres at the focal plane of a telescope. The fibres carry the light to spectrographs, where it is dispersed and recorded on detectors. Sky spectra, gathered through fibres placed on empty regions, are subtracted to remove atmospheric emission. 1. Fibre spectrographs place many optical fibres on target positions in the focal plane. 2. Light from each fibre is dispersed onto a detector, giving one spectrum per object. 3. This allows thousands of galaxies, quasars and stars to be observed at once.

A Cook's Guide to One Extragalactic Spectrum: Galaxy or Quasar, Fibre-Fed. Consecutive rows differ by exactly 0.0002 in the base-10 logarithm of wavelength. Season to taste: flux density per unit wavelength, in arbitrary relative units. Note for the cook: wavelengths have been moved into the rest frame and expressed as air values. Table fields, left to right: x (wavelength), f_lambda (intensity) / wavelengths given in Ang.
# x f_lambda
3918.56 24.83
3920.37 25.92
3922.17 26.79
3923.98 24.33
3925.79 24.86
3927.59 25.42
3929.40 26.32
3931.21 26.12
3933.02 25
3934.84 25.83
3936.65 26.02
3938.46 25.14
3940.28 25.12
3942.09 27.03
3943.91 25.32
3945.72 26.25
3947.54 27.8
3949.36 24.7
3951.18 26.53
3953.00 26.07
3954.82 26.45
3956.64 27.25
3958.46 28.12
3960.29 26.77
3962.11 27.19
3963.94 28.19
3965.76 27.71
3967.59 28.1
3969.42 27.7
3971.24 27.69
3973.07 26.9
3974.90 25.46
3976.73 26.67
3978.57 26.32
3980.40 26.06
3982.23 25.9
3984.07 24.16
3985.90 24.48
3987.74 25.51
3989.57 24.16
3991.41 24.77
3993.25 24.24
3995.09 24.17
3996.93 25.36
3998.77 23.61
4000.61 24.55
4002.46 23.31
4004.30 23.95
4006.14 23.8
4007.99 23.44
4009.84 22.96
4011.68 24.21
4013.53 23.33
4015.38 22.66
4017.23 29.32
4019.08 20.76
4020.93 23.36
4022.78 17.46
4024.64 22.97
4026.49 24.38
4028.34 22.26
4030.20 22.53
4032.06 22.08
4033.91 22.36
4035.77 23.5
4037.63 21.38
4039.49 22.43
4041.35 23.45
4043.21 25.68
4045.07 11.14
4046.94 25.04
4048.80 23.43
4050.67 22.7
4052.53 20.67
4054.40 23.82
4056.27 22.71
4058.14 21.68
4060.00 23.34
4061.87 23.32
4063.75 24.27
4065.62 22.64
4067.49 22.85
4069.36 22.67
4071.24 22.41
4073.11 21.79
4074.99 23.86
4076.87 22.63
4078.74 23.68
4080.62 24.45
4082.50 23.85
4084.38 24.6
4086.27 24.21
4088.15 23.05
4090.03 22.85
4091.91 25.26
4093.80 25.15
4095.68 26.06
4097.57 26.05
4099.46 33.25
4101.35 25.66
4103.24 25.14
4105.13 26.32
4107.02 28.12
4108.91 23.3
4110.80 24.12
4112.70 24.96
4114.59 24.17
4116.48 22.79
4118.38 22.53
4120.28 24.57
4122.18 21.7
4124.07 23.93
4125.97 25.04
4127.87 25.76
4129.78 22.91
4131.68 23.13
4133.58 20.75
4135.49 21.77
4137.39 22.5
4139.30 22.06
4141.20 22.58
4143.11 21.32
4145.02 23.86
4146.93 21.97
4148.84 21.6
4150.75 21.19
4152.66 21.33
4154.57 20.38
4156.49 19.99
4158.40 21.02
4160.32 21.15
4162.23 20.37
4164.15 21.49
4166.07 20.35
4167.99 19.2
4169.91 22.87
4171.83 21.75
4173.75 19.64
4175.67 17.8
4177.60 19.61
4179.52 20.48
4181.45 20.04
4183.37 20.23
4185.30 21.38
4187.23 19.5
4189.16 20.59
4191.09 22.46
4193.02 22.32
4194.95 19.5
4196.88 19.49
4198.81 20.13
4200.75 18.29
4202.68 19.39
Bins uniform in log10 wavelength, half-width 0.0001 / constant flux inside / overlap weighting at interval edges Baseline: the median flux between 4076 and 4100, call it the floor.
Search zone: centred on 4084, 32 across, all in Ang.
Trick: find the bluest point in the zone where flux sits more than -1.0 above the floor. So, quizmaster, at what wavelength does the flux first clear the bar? 4074.99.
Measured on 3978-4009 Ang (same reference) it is 3978.57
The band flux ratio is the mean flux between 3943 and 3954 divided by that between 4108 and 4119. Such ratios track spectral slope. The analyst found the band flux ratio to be 1.10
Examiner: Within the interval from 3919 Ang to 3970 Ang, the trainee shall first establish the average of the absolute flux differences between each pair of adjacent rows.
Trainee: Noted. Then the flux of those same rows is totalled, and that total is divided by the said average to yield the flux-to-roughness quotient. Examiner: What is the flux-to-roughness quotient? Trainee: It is 762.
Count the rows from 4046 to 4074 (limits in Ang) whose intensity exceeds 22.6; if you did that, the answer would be 11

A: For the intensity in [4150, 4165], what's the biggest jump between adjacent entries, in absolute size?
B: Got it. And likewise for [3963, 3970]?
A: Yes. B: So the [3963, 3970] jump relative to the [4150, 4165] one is 0.43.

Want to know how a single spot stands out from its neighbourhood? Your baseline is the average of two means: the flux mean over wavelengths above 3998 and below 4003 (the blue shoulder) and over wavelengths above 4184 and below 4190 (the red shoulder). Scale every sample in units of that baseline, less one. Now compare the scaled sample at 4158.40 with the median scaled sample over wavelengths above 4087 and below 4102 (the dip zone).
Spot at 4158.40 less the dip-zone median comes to -0.200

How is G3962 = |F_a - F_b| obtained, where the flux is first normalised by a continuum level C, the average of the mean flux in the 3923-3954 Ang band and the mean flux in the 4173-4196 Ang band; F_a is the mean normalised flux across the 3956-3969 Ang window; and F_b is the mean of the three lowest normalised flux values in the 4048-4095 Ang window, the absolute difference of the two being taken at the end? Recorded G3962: 0.27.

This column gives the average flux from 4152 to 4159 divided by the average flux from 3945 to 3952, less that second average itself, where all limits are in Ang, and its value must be -25.5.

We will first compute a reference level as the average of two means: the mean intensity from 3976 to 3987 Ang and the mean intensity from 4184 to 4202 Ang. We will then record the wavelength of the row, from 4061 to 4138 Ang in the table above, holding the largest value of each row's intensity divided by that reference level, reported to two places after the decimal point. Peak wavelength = 4099.46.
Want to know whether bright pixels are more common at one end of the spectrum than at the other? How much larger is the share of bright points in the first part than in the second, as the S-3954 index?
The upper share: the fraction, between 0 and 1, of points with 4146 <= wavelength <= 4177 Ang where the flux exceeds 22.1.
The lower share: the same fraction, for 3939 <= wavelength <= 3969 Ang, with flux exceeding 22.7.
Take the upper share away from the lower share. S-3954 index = 0.94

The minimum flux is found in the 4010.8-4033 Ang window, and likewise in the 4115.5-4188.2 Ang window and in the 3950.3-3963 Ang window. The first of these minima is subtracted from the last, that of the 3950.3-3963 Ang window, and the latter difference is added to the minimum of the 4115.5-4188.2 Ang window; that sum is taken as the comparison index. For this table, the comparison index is 26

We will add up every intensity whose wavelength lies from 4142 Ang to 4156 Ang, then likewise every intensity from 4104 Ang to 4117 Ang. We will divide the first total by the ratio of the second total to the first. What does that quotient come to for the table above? 132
